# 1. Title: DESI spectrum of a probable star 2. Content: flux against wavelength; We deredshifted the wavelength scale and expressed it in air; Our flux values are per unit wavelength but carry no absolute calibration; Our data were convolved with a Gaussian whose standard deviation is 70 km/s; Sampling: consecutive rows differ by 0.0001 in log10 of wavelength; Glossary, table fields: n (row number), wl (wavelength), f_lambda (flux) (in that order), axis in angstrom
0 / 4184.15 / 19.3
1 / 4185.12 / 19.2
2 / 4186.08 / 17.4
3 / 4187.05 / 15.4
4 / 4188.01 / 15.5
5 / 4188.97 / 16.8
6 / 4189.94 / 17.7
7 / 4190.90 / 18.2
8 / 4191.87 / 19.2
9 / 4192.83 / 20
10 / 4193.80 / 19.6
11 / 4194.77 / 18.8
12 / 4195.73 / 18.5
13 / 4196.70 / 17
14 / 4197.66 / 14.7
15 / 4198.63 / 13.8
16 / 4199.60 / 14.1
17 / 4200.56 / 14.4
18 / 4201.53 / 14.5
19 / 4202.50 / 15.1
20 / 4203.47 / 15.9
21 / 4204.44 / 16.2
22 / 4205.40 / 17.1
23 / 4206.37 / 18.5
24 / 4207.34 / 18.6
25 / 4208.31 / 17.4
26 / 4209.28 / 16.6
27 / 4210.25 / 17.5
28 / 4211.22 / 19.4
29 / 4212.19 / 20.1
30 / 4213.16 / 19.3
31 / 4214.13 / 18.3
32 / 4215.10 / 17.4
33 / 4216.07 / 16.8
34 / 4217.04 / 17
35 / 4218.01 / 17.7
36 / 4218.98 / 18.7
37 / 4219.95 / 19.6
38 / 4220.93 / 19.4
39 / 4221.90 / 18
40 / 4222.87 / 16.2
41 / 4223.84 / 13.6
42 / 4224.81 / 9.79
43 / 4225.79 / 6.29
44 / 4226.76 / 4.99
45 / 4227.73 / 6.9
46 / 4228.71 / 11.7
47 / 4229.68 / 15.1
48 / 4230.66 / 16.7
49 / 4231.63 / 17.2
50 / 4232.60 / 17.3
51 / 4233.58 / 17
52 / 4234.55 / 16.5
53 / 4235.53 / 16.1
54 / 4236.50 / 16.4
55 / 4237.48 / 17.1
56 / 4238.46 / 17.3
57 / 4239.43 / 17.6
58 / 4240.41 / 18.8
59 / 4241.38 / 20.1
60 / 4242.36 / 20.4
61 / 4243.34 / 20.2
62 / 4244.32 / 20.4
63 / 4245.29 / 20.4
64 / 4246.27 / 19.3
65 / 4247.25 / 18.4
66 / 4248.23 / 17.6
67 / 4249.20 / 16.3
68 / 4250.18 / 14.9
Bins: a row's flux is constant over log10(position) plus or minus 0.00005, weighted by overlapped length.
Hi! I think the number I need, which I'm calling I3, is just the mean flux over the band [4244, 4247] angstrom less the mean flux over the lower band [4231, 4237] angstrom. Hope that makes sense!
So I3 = 3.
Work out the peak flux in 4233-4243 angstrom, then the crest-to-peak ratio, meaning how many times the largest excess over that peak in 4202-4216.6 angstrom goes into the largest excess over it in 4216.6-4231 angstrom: 2.7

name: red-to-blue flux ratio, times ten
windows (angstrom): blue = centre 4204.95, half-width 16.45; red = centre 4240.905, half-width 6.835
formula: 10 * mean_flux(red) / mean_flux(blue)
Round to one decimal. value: 10.6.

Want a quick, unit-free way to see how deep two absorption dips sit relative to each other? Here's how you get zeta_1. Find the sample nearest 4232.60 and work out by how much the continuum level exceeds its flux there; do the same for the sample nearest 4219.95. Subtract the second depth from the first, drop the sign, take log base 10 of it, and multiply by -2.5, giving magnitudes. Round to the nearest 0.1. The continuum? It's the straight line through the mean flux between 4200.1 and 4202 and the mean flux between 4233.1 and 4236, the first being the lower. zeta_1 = -1.2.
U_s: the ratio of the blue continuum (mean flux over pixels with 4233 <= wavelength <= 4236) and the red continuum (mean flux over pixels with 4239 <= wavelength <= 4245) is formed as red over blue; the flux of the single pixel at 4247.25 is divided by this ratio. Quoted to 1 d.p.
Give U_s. 15.5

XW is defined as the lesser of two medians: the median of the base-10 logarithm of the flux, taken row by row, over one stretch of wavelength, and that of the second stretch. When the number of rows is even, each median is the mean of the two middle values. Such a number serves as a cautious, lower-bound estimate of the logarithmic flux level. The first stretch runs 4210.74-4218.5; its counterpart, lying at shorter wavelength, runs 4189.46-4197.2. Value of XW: 1.26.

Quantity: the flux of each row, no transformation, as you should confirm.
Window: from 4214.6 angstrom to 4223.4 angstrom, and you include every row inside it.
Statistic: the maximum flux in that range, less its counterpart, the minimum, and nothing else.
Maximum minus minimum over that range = 3.4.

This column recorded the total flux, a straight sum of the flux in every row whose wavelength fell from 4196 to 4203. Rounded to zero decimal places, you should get 104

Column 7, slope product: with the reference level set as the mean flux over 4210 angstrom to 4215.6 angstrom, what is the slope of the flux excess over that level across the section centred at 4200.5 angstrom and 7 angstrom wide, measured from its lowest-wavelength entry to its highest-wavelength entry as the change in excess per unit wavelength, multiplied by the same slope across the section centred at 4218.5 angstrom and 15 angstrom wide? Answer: -0.19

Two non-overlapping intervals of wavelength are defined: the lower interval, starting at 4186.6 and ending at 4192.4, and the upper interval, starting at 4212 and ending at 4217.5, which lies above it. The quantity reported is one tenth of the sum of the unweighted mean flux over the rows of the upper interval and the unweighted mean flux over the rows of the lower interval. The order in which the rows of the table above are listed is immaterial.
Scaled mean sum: 3.5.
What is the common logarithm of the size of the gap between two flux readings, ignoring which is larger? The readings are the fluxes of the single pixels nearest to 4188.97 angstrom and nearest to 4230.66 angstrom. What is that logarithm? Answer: -1.0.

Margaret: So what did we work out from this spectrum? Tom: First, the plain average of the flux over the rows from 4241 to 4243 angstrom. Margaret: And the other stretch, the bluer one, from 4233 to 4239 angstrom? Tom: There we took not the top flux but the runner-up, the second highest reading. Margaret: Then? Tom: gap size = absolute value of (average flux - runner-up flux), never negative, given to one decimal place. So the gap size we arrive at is 3.1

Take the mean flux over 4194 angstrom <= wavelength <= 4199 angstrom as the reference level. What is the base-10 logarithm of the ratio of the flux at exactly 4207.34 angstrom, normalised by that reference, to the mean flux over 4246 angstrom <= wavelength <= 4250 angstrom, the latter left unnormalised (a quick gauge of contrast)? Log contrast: -1.20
